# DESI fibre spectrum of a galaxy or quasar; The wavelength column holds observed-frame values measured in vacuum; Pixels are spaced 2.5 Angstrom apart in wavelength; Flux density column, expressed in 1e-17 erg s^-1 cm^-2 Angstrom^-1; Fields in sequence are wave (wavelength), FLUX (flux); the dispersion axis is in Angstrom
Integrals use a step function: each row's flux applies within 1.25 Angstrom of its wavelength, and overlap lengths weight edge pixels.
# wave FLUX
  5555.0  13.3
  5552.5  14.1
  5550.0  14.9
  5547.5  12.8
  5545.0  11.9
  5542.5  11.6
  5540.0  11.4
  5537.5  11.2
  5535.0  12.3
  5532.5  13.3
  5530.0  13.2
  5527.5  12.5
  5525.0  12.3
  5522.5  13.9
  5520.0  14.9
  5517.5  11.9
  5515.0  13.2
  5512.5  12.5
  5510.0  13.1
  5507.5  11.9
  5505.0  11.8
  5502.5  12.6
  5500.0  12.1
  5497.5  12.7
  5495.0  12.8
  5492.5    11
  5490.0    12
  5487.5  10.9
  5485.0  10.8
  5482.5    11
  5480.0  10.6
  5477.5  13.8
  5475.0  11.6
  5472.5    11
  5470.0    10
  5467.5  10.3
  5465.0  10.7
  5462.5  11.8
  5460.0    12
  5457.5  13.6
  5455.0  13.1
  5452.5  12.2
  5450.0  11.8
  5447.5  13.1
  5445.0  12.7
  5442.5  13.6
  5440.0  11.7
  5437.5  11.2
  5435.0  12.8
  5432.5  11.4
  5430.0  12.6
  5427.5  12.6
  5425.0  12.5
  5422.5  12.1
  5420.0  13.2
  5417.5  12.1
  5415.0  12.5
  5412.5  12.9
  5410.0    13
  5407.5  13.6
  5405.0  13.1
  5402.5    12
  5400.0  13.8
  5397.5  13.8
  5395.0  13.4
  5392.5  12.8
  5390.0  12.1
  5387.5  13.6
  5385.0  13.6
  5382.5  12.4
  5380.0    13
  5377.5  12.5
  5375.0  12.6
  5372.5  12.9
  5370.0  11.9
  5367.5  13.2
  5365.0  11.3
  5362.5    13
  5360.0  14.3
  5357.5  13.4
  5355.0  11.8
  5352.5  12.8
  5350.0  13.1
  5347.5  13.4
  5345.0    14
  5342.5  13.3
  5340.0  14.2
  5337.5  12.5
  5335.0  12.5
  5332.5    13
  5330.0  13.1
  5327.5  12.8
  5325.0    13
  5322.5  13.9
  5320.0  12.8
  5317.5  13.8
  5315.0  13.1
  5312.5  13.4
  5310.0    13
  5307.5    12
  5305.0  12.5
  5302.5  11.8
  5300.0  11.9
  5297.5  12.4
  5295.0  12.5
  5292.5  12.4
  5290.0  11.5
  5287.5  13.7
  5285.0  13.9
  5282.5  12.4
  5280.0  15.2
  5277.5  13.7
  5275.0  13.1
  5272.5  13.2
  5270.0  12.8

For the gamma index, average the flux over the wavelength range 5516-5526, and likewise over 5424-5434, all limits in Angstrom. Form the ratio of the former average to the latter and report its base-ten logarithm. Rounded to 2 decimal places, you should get 0.03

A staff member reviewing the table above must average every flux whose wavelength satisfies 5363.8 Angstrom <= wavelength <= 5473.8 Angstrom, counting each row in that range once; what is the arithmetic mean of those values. 12.46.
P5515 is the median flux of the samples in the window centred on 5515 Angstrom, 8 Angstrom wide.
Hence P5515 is 12.5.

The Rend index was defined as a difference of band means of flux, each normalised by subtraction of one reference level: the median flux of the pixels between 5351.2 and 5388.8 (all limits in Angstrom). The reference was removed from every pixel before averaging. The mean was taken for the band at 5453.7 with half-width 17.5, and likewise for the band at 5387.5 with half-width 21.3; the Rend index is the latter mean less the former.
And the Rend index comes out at 0.97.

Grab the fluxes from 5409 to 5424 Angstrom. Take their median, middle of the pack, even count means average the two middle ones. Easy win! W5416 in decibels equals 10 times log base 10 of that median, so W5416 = 11.0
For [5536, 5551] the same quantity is 10.7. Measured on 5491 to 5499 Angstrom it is 11.0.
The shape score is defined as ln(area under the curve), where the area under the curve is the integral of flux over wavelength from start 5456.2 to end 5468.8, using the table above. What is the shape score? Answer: 5.0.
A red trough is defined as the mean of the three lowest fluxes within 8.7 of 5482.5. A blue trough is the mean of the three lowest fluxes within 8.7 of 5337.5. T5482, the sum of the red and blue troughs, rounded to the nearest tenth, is 23.4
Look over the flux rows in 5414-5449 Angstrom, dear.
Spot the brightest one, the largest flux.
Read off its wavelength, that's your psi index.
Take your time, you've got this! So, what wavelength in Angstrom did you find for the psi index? 5442.5 Angstrom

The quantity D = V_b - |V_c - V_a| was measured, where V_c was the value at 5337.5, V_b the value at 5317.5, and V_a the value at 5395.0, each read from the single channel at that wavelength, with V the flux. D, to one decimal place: 12.9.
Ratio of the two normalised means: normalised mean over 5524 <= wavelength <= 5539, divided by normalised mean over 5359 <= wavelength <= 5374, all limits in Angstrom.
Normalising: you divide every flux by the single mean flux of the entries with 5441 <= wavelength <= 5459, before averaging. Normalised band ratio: 0.977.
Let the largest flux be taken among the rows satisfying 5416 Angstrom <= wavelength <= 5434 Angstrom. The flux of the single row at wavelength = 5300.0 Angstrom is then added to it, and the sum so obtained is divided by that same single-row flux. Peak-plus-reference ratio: 2.11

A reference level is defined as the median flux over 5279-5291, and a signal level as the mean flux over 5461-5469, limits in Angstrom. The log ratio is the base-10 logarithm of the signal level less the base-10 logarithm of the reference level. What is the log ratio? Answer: -0.10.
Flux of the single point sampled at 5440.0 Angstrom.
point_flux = 11.7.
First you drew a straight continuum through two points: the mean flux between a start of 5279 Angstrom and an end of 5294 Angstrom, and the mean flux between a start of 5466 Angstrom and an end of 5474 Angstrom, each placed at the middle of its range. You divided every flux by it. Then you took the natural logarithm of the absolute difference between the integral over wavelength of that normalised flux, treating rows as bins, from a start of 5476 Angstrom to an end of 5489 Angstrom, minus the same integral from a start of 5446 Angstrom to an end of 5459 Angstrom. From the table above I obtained 0.0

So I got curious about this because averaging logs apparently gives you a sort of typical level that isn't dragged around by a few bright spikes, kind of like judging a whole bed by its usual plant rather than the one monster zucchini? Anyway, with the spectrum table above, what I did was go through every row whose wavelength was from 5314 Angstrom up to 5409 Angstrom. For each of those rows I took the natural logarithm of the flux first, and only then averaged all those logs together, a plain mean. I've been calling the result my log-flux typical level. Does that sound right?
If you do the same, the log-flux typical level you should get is 2.57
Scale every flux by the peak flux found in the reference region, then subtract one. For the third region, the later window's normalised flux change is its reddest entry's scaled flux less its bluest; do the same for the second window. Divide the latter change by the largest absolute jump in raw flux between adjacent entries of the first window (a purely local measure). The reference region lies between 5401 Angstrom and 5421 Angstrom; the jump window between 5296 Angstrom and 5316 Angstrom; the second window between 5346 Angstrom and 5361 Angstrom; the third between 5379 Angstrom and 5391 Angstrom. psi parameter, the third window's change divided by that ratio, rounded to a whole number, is -1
